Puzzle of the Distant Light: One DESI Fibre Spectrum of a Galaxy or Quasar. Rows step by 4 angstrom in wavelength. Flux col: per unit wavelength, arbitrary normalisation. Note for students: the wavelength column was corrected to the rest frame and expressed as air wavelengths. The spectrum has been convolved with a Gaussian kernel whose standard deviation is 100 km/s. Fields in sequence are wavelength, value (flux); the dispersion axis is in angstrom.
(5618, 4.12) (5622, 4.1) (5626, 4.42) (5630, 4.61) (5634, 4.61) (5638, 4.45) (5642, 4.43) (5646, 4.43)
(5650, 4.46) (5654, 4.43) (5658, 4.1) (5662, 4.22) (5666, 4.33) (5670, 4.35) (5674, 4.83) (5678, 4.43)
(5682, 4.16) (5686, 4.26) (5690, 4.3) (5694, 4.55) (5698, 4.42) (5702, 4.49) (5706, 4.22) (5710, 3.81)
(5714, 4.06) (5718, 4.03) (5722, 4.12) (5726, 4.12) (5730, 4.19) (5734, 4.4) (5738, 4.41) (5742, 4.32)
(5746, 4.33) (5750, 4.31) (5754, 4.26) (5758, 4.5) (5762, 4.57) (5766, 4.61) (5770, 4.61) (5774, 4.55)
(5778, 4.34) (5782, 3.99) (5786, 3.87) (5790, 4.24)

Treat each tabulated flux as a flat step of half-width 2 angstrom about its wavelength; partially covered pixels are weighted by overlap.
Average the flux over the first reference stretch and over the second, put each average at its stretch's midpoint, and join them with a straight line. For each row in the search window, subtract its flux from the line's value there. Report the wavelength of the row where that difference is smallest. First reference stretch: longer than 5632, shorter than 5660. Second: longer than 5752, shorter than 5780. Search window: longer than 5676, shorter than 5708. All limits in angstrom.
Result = 5694 angstrom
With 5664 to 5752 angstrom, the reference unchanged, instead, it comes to 5674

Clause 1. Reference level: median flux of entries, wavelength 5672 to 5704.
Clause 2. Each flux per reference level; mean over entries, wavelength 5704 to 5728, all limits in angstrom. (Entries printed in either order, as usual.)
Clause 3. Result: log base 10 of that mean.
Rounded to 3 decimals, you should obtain -0.037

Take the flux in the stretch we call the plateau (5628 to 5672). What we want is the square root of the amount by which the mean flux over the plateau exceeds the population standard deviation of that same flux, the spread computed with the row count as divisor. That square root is 2.06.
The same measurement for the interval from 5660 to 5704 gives 2.05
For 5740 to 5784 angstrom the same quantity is 2.05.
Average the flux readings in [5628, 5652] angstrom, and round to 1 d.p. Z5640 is 4.5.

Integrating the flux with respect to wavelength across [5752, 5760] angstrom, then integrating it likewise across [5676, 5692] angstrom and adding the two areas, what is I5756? 104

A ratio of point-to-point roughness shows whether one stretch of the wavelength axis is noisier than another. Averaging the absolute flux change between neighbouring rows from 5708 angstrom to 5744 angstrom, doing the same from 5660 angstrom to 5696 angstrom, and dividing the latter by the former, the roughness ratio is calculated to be 2.2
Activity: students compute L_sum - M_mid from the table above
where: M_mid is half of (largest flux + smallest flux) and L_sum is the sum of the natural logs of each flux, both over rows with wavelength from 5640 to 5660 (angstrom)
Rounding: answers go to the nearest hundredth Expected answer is 3.09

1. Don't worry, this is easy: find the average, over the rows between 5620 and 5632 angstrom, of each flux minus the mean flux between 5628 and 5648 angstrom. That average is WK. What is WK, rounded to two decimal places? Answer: -0.13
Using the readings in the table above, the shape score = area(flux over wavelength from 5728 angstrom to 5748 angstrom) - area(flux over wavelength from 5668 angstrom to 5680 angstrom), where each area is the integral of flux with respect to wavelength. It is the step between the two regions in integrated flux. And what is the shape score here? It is 32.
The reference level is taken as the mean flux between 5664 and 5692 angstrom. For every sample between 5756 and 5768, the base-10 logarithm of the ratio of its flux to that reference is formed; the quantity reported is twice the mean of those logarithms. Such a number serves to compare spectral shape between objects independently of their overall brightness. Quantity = 0.035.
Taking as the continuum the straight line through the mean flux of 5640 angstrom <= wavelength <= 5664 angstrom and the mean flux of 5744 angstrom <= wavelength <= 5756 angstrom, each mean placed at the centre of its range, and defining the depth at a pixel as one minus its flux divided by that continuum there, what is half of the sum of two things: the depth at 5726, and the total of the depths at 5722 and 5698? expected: 0.033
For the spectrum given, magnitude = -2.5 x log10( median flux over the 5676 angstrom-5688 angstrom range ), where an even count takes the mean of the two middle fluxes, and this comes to -1.57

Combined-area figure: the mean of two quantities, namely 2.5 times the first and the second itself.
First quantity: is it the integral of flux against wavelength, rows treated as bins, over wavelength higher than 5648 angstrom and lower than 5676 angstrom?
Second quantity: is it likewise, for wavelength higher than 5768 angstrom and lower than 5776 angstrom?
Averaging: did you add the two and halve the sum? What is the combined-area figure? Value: 172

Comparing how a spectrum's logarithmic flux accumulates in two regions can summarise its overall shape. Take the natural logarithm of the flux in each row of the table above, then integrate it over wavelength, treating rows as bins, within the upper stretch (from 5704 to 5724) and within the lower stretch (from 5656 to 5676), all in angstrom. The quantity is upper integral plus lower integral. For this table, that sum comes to 57.4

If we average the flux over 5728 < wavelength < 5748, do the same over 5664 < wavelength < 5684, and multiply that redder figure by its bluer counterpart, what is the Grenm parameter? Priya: 19.1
